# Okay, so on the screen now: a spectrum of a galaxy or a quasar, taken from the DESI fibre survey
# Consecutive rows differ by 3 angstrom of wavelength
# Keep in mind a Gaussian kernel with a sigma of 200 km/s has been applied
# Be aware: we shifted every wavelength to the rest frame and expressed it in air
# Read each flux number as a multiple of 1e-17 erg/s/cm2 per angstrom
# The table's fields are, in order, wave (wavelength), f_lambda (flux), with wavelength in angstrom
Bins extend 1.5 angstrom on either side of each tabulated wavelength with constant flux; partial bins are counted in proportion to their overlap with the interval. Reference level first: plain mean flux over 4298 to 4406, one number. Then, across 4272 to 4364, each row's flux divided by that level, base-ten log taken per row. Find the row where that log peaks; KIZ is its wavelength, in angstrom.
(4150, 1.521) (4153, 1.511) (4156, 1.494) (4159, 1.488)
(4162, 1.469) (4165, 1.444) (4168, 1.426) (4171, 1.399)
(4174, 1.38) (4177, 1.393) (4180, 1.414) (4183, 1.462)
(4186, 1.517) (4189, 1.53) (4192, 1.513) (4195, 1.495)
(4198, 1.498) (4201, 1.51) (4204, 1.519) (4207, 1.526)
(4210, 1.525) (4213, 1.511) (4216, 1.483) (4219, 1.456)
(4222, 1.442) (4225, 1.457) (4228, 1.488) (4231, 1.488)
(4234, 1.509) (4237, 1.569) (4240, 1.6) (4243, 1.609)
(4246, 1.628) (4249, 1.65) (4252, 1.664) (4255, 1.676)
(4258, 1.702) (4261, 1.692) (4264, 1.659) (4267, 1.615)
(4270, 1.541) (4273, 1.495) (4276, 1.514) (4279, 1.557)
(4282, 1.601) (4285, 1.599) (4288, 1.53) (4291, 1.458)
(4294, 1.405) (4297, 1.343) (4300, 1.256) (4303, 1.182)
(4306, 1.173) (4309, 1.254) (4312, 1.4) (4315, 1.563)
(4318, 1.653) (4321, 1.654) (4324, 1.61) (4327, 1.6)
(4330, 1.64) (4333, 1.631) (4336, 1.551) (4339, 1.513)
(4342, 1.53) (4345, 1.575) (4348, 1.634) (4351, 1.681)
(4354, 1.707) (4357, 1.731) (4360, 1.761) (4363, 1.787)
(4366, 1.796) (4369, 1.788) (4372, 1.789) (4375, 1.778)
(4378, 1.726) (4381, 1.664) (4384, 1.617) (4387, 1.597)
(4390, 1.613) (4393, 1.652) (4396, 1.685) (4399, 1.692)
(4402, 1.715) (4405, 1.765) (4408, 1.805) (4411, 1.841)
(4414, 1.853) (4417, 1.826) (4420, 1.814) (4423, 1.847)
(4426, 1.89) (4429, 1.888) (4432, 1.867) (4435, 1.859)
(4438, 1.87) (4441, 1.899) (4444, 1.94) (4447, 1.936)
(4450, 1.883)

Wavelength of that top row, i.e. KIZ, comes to 4363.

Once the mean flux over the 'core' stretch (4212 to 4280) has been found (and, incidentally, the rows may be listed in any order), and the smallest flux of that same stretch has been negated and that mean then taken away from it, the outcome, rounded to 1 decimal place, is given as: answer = -3.0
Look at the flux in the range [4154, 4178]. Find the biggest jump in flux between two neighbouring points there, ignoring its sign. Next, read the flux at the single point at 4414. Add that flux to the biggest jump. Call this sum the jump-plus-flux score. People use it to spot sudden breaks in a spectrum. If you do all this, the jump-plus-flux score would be 1.88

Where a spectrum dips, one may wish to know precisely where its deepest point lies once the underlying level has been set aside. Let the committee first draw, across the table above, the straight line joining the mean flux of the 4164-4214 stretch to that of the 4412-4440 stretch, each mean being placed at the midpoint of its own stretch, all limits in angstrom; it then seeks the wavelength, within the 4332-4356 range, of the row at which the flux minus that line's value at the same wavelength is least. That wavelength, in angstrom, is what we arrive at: 4339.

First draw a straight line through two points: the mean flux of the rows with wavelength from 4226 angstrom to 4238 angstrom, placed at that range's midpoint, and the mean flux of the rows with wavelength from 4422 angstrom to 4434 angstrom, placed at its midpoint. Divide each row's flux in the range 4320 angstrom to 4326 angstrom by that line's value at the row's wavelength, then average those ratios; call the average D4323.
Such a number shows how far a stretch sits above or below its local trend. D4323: 0.97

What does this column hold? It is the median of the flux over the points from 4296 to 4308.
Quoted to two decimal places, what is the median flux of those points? 1.22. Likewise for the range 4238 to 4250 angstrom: 1.62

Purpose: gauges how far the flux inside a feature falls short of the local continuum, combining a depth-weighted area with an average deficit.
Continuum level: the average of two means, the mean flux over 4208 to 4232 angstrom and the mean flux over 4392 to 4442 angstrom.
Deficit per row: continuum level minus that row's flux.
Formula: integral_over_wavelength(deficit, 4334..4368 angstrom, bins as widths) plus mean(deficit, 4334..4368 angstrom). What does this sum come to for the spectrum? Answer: -0.5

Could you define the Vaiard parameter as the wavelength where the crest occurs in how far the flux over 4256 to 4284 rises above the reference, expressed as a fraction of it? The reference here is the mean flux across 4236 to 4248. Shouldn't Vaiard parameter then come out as 4258 angstrom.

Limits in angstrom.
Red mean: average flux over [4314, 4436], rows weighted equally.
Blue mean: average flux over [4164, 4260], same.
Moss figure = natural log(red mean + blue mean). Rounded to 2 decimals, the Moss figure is 1.17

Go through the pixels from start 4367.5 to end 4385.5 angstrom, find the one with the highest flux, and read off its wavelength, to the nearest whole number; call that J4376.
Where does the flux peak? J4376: 4372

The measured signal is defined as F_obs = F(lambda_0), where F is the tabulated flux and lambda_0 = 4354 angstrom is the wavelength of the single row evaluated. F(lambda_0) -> 1.707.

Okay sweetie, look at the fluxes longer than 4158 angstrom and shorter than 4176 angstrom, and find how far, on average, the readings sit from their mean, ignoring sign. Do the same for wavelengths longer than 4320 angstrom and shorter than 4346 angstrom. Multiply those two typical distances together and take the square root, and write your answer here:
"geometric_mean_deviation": 0.037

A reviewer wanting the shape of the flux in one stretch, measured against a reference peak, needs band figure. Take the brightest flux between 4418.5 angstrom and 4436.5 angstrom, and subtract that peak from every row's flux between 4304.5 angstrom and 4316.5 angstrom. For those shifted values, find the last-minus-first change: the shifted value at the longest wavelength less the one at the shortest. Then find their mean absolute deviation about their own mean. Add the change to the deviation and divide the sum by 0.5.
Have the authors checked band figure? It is 1.05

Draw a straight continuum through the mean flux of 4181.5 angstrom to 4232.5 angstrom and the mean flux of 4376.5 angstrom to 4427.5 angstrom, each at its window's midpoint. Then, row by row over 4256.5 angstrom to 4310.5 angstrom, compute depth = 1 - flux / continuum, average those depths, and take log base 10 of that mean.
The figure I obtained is -1.1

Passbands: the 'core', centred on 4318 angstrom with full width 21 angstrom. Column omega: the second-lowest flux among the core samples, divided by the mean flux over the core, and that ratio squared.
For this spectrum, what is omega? 0.834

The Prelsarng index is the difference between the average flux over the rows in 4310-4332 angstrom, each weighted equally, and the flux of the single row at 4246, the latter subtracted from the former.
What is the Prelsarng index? 0.0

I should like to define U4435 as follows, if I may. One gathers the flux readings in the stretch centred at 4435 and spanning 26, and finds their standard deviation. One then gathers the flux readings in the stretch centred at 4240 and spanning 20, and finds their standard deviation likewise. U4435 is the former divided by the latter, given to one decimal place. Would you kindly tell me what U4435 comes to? 0.5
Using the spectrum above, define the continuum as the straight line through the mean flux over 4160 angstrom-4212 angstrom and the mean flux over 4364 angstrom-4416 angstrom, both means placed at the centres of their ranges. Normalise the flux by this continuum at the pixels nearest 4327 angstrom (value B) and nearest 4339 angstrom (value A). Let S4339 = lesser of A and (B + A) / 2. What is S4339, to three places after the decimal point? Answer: 0.909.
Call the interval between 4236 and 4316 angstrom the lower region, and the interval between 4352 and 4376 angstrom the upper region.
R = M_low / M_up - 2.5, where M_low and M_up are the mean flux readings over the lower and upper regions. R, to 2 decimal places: -1.64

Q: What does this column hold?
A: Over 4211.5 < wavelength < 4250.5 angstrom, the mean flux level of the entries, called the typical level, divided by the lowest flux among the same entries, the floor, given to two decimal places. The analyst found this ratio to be 1.06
